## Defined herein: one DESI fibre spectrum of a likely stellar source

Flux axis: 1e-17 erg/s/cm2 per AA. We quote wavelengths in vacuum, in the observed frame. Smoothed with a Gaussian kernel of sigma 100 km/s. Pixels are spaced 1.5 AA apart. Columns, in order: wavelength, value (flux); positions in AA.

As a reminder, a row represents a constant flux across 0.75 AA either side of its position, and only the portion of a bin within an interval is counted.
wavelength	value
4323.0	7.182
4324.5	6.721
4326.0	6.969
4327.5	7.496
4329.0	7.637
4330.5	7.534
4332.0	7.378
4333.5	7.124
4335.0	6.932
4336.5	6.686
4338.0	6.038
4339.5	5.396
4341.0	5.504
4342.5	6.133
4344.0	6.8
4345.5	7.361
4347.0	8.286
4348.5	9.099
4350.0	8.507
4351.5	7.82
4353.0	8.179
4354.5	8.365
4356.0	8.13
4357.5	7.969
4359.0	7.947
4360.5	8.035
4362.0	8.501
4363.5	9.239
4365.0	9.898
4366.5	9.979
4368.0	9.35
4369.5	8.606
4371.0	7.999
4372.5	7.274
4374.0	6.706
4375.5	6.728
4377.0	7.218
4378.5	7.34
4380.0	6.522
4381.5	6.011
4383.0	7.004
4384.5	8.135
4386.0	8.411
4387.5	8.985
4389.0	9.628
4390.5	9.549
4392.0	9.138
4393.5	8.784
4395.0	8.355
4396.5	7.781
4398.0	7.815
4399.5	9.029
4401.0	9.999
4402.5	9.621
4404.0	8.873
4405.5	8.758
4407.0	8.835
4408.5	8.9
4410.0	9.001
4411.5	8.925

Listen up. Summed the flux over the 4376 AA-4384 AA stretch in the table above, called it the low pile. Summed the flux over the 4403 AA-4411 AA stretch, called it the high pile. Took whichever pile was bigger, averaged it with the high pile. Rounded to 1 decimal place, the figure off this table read 44.4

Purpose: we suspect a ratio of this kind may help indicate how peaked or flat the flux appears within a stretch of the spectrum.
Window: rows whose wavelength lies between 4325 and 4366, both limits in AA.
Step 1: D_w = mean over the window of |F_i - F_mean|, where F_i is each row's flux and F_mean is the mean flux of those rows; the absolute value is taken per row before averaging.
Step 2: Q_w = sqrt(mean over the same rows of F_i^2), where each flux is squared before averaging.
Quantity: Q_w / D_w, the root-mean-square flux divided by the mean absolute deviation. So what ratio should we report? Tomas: 9.1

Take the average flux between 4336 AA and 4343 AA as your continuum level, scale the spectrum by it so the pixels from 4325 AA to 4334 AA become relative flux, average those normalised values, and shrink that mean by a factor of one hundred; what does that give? 0.0124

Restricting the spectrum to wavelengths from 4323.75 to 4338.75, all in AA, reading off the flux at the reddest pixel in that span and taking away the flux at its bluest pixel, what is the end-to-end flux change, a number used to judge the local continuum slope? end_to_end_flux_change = -1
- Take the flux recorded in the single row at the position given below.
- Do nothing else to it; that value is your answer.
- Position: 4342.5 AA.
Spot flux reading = 6.133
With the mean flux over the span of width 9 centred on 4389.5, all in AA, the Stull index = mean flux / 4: 2.27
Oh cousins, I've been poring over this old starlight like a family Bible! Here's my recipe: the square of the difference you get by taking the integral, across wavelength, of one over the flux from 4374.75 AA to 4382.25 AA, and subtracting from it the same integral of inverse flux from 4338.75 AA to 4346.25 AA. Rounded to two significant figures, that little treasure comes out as 0.011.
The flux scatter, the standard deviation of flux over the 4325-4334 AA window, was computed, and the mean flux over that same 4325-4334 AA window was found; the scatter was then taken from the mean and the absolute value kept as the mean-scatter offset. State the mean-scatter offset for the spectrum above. 7.1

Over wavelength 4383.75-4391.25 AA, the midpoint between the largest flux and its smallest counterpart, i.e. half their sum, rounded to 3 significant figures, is 8.88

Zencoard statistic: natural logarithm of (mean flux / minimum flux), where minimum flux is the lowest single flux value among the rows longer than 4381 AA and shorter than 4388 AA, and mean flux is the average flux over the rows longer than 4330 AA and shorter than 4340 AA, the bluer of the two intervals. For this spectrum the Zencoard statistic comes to 0.11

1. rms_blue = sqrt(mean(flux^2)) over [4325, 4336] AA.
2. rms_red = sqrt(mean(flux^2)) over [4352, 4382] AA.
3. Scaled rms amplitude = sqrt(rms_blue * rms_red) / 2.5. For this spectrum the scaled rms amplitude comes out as 3.07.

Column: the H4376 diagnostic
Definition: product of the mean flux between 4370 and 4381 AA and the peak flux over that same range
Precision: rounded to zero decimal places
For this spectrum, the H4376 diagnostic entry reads 57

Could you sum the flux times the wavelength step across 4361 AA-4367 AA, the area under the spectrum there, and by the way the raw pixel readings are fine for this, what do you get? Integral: 56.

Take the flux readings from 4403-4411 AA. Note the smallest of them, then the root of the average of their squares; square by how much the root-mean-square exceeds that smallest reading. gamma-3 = 0.0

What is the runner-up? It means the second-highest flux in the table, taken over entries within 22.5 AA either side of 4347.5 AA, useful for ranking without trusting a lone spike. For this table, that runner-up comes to 9.898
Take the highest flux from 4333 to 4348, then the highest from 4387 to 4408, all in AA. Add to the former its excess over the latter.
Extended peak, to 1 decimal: 6.6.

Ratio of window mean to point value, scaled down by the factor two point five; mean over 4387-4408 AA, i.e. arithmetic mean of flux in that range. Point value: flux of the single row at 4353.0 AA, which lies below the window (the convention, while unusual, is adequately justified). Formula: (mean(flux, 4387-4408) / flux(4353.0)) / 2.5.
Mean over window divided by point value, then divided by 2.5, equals 0.437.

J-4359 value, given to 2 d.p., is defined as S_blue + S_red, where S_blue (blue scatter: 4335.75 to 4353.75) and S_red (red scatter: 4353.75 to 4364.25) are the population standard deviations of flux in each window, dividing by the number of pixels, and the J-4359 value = 1.61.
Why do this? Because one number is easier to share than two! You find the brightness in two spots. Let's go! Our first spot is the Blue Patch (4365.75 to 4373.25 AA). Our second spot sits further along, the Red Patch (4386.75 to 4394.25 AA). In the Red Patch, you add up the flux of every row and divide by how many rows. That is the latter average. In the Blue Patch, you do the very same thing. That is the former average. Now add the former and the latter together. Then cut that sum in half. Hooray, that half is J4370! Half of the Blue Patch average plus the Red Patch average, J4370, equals 8.93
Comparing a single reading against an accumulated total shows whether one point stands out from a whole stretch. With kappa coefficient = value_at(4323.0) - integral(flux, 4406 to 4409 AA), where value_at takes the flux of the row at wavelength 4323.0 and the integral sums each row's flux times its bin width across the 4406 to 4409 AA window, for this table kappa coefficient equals -19.4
